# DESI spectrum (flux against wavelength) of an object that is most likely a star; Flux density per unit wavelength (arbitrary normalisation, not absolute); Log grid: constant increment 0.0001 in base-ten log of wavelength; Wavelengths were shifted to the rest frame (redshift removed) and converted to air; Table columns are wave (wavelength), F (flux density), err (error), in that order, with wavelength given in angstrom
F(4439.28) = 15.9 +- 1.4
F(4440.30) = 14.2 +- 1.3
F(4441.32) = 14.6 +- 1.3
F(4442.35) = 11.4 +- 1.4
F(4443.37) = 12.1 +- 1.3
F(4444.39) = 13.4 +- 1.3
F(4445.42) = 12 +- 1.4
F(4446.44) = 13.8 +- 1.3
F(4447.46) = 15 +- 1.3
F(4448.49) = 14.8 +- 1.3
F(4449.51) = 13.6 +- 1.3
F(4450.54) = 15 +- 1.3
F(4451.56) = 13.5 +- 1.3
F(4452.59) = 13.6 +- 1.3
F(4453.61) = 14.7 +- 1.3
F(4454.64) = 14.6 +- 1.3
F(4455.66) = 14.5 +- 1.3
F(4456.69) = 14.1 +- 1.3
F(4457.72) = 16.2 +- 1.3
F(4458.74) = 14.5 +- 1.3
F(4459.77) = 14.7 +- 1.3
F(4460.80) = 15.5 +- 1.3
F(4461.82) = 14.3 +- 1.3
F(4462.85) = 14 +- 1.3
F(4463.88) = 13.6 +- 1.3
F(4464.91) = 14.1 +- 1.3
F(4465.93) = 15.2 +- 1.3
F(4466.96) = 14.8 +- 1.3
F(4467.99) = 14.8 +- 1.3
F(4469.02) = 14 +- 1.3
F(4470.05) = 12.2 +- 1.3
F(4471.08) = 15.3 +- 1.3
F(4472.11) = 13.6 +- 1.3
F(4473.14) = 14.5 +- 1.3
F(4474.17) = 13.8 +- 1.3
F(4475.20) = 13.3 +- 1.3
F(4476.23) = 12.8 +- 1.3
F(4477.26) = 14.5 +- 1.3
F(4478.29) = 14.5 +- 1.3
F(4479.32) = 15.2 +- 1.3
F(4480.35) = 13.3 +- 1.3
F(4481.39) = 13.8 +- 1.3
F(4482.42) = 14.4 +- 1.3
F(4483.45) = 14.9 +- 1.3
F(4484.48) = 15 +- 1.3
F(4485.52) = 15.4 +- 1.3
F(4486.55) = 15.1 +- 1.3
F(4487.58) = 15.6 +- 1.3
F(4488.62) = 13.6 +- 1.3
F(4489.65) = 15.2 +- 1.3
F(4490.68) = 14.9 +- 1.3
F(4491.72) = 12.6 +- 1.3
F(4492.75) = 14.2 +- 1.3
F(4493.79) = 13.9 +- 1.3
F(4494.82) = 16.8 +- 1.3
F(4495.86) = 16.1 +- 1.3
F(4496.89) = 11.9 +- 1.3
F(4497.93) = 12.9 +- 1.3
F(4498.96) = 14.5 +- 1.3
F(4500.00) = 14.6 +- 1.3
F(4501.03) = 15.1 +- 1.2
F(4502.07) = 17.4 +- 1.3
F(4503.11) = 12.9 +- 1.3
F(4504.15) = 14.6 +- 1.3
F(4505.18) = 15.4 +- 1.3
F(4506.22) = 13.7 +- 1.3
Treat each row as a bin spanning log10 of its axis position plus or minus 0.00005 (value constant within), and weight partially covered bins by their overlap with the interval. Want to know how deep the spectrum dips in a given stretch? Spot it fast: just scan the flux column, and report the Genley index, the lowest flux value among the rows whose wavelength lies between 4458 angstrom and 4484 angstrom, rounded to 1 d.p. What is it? 12.2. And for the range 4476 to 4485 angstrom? 12.8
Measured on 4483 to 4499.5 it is 11.9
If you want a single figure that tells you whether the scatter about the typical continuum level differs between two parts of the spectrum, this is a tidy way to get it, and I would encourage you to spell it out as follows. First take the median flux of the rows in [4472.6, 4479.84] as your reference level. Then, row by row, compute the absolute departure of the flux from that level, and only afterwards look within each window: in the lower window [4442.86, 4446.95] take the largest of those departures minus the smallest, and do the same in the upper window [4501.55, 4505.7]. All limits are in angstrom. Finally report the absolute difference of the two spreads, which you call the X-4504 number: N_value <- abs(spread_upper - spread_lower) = 1.0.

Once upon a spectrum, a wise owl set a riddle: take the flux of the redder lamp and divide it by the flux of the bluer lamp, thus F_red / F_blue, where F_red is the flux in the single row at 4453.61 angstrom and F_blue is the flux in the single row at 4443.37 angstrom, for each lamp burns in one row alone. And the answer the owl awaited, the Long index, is 1.21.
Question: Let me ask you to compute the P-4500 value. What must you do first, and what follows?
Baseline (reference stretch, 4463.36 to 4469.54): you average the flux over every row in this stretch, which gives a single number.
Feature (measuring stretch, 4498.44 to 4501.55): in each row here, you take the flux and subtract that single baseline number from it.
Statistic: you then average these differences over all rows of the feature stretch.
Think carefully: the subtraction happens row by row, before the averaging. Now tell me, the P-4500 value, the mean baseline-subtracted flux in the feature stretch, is 0.3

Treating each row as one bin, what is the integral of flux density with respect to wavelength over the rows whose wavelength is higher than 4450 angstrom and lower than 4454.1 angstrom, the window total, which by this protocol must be 58.2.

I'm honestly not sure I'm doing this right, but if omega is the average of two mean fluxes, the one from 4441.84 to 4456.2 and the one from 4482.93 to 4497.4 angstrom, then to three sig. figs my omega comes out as 14.2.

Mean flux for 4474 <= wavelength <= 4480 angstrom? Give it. 14.0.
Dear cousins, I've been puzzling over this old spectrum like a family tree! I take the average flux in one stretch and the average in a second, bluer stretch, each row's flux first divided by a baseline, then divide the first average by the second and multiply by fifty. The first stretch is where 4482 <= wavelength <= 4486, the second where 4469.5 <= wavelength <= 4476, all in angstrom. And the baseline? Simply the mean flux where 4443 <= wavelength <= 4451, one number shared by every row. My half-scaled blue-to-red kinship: 54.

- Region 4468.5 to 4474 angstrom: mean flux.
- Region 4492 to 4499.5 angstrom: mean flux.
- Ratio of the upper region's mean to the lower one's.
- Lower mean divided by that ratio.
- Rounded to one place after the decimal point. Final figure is 13.5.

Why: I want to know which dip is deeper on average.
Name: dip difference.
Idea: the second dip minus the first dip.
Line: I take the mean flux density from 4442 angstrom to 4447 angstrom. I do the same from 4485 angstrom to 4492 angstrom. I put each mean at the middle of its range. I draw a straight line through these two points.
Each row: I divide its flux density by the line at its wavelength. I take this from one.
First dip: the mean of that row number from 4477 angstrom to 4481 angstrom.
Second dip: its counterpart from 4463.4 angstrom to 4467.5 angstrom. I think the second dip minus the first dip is -0.05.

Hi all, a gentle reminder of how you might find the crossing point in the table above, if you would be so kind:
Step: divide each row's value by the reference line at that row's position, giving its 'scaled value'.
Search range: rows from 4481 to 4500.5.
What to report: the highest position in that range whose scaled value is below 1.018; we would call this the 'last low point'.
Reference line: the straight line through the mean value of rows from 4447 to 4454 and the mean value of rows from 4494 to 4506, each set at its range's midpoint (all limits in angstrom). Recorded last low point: 4500.00 angstrom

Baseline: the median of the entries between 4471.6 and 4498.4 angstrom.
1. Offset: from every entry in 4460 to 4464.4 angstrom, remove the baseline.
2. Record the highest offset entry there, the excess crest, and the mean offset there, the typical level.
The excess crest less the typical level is 1.1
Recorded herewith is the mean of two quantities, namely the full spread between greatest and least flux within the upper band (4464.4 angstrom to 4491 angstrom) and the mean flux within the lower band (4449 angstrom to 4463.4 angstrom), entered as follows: 8.9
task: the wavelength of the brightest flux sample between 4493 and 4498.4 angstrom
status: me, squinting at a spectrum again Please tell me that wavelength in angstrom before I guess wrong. 4494.82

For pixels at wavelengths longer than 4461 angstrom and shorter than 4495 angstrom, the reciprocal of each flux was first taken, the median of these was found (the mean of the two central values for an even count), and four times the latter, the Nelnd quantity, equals 0.278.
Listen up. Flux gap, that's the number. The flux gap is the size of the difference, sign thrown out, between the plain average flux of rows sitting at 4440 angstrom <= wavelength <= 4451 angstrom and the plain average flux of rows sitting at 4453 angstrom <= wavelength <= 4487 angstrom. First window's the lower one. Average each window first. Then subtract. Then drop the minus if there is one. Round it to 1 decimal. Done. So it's 0.8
